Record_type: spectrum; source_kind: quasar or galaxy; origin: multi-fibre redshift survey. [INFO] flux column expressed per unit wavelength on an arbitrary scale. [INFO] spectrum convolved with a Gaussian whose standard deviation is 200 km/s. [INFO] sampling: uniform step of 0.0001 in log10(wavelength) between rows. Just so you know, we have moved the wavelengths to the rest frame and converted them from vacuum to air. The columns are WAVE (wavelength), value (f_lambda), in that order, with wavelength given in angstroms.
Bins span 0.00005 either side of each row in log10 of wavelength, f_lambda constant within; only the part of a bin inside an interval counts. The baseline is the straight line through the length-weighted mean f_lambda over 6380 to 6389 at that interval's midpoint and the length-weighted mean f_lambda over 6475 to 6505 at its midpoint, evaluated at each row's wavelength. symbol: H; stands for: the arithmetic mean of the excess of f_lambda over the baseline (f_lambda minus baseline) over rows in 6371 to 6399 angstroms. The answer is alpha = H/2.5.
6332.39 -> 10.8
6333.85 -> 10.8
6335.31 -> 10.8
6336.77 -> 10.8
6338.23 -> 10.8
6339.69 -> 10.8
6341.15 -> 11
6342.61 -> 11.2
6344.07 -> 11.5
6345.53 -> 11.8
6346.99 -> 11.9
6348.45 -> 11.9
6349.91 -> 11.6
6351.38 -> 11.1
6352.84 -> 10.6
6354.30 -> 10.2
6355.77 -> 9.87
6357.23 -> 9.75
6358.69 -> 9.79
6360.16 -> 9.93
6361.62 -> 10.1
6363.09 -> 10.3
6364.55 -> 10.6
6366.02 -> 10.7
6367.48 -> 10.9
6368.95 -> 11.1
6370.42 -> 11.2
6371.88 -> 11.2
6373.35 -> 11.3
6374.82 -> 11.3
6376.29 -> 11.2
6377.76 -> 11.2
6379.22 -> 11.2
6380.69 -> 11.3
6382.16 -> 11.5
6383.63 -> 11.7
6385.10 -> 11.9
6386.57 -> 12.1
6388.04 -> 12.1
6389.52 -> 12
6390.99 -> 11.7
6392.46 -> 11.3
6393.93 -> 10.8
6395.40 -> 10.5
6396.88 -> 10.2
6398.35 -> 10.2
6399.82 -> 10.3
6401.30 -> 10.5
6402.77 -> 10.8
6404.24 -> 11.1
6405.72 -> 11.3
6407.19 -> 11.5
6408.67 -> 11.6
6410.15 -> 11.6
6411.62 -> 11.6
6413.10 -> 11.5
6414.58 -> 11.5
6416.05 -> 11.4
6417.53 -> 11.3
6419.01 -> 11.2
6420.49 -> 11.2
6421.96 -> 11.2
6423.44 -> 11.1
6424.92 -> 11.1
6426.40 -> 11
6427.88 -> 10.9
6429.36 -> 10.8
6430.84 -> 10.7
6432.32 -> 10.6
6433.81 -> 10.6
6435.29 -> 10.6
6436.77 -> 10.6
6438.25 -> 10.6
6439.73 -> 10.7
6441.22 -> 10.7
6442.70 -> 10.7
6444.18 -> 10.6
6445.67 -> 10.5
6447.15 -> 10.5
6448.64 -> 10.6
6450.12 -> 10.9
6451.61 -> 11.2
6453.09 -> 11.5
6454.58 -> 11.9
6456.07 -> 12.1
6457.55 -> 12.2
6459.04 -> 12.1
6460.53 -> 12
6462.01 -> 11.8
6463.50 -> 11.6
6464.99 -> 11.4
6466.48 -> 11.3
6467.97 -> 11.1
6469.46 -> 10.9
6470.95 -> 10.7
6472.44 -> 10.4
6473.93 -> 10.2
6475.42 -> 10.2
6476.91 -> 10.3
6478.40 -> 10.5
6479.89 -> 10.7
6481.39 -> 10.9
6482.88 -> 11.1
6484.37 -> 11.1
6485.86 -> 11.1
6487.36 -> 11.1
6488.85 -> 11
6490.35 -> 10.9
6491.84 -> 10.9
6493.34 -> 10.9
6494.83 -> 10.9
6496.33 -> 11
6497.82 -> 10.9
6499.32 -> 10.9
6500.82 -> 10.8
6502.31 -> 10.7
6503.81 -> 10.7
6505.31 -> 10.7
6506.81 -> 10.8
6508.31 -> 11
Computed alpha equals -0.18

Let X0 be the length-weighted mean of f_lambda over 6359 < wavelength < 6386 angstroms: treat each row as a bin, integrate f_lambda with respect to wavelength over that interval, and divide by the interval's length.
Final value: 11.0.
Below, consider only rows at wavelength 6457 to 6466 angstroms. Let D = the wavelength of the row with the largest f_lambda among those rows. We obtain 6457.55 angstroms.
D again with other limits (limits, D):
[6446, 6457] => 6456.07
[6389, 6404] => 6389.52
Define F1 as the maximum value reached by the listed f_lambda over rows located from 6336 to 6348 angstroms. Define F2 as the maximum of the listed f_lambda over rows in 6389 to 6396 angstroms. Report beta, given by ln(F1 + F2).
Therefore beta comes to 3.17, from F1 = 11.9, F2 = 12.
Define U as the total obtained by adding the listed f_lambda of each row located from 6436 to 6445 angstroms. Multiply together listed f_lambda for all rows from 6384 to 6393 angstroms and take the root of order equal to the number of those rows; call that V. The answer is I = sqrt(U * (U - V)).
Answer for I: 58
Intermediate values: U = 64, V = 11.8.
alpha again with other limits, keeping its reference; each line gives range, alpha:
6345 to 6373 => -0.49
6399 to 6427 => -0.12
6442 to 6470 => 0.07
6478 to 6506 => 0.03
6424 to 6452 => -0.22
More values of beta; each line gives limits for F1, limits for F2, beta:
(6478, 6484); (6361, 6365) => 3.08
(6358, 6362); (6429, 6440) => 3.04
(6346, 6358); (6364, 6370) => 3.14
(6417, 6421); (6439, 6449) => 3.09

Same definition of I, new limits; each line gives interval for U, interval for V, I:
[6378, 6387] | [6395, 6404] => 64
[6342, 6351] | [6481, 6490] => 64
